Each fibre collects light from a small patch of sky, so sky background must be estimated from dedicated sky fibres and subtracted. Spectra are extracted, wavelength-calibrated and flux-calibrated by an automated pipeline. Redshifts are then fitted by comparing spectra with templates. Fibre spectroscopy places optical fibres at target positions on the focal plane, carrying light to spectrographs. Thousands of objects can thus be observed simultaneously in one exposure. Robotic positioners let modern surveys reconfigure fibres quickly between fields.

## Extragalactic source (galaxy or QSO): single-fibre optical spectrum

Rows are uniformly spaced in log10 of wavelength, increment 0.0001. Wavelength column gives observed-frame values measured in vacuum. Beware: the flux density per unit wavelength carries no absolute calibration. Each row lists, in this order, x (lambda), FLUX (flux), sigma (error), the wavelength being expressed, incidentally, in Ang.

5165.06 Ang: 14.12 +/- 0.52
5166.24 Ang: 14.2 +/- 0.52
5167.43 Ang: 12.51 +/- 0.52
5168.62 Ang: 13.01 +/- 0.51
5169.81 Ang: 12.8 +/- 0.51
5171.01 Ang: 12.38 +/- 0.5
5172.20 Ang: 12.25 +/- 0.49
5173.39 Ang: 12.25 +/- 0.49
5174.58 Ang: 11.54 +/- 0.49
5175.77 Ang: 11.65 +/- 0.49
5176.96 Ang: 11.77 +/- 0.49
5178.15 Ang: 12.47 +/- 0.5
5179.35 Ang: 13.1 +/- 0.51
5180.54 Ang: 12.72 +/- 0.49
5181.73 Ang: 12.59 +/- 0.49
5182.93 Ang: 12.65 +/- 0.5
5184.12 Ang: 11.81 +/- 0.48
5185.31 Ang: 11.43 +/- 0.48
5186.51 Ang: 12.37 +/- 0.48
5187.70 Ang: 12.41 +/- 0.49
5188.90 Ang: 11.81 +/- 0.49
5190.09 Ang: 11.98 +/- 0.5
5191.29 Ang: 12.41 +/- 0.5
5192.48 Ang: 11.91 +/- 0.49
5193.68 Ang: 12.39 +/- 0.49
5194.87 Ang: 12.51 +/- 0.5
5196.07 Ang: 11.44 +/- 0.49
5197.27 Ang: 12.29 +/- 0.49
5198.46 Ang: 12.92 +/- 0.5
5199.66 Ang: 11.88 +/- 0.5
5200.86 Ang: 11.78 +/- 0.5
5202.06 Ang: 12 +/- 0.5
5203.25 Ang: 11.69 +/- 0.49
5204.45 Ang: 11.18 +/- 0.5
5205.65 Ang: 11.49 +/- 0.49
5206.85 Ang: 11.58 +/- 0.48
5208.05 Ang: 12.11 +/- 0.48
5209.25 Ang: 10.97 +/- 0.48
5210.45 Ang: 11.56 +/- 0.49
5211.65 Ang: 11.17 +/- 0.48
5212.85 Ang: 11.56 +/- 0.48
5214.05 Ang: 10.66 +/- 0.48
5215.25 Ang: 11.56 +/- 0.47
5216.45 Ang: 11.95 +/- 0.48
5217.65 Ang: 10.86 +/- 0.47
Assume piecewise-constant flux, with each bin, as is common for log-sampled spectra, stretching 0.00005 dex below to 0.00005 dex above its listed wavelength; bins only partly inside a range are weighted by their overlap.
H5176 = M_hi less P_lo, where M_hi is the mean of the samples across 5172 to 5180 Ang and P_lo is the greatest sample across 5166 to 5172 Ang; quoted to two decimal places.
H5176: -2.05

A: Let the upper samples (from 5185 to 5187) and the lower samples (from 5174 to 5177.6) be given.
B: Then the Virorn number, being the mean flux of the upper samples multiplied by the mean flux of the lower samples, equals 139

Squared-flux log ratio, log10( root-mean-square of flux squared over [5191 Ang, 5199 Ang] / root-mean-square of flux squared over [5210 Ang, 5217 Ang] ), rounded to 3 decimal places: 0.063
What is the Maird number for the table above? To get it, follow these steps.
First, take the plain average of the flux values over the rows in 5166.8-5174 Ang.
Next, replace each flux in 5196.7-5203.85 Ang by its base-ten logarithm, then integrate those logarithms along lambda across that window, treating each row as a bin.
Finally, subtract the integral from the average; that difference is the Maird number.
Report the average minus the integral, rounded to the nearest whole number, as 5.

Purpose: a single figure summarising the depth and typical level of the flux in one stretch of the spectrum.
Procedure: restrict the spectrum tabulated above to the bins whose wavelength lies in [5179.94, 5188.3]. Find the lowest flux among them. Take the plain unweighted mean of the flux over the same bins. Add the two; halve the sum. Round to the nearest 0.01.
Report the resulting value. 11.86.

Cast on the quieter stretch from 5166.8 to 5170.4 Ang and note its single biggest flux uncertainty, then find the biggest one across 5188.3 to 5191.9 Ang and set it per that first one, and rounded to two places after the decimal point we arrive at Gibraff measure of 0.96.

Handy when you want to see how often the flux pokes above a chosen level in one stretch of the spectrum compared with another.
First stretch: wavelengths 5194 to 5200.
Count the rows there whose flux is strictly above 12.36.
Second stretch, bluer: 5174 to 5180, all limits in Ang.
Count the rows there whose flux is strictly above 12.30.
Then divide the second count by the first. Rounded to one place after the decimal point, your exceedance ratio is 1.0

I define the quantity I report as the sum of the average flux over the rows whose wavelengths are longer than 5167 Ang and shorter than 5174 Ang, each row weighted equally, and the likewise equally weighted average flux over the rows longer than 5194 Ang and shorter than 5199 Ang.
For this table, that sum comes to 24.82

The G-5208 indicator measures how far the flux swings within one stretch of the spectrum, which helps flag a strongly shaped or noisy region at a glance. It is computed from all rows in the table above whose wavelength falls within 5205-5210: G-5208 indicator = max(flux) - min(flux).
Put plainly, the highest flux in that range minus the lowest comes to 1.14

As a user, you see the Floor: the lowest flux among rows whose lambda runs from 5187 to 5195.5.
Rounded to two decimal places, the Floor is 11.81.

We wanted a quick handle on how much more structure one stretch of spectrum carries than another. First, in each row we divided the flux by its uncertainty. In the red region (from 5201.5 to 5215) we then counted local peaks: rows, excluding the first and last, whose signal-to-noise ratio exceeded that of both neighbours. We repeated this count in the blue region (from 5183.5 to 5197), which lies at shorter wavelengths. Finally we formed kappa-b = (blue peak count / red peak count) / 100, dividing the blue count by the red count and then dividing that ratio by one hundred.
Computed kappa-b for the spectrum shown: 0.010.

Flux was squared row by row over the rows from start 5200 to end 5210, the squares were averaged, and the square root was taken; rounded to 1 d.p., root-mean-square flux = 11.6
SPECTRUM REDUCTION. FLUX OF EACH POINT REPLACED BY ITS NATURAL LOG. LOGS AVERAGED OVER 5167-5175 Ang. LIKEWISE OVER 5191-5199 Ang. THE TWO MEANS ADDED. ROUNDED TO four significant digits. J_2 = 5.023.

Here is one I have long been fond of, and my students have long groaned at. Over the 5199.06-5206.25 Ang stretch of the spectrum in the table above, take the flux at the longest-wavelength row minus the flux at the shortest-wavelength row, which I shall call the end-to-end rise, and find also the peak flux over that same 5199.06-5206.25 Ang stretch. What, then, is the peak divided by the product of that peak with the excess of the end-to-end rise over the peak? -0.081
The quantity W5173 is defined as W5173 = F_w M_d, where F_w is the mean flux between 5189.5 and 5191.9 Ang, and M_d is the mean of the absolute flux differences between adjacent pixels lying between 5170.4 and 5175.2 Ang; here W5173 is 3.4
